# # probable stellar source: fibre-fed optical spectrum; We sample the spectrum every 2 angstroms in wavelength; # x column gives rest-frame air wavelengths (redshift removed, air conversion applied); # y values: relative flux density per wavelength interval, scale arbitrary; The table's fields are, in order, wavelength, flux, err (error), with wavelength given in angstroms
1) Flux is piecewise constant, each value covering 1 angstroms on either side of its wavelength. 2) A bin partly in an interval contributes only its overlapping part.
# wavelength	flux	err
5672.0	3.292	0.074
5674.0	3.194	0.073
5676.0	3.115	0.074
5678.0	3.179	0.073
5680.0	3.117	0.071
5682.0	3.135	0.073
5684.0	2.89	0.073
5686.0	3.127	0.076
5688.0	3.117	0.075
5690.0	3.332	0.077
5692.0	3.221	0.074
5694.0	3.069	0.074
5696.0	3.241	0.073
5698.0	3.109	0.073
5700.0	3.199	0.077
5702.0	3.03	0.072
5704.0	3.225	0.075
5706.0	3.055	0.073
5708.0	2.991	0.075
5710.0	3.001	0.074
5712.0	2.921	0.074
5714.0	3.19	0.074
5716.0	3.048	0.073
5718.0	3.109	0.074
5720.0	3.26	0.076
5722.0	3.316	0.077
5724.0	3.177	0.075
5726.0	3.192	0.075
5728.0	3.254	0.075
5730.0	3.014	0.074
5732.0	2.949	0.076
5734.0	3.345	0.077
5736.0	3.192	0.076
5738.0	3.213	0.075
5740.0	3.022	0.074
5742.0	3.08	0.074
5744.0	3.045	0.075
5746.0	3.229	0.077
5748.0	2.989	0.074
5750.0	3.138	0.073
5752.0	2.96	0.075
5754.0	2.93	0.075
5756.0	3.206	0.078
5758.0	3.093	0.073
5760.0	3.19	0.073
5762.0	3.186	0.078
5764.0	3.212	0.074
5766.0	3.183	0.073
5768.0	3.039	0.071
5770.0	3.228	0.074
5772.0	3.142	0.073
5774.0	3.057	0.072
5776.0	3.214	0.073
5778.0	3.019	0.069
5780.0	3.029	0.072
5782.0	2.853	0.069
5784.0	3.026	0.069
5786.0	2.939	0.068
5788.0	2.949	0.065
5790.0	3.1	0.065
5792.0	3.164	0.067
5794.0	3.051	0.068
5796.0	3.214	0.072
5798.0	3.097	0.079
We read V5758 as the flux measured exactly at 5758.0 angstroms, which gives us 3.093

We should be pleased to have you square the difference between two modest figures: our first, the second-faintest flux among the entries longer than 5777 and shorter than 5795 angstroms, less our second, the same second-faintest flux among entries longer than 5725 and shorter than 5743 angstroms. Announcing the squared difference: 0.0056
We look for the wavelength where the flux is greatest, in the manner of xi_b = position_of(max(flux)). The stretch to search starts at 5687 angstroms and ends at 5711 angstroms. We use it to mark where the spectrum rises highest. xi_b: 5690.0 angstroms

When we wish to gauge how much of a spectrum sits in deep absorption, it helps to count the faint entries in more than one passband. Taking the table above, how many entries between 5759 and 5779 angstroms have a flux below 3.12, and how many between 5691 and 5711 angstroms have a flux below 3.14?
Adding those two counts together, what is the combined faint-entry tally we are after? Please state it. 9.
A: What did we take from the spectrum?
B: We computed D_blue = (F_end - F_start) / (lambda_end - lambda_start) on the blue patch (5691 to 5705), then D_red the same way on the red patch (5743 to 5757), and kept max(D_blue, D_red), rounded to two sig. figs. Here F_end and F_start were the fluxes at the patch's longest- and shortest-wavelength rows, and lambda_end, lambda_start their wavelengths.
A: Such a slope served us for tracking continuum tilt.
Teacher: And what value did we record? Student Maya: 0.013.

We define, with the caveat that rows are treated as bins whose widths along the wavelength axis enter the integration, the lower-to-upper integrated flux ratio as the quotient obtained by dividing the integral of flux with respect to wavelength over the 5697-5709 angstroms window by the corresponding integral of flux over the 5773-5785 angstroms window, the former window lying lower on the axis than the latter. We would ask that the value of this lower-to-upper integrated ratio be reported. 1.02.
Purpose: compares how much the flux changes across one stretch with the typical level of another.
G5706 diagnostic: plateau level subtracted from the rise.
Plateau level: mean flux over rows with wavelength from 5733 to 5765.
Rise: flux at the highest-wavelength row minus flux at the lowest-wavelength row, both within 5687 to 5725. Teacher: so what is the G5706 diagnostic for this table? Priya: -3.07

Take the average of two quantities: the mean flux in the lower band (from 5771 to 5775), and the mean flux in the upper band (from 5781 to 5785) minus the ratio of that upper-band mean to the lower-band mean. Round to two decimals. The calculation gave 2.55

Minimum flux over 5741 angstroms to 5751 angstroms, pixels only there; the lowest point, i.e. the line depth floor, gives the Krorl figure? 2.989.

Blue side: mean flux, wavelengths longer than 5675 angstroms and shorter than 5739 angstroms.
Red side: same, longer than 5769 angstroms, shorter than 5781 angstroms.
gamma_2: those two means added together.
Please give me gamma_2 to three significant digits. 6.25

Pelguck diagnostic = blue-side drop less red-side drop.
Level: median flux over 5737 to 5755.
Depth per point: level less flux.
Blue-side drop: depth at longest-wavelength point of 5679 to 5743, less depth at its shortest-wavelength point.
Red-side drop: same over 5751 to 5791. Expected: 0.18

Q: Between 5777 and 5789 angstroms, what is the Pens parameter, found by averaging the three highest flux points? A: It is 3.02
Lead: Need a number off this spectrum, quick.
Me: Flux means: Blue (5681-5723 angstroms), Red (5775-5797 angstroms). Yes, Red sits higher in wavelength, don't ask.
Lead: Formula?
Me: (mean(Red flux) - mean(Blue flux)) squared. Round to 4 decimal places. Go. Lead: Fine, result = 0.0052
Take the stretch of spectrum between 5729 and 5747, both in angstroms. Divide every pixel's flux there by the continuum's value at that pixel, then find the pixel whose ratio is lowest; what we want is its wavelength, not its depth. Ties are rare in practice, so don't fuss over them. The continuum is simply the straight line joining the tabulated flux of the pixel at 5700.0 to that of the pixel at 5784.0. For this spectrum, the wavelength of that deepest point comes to 5732.0 angstroms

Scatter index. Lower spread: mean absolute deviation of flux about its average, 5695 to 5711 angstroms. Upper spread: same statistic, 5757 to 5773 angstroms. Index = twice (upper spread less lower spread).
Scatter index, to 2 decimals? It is -0.07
